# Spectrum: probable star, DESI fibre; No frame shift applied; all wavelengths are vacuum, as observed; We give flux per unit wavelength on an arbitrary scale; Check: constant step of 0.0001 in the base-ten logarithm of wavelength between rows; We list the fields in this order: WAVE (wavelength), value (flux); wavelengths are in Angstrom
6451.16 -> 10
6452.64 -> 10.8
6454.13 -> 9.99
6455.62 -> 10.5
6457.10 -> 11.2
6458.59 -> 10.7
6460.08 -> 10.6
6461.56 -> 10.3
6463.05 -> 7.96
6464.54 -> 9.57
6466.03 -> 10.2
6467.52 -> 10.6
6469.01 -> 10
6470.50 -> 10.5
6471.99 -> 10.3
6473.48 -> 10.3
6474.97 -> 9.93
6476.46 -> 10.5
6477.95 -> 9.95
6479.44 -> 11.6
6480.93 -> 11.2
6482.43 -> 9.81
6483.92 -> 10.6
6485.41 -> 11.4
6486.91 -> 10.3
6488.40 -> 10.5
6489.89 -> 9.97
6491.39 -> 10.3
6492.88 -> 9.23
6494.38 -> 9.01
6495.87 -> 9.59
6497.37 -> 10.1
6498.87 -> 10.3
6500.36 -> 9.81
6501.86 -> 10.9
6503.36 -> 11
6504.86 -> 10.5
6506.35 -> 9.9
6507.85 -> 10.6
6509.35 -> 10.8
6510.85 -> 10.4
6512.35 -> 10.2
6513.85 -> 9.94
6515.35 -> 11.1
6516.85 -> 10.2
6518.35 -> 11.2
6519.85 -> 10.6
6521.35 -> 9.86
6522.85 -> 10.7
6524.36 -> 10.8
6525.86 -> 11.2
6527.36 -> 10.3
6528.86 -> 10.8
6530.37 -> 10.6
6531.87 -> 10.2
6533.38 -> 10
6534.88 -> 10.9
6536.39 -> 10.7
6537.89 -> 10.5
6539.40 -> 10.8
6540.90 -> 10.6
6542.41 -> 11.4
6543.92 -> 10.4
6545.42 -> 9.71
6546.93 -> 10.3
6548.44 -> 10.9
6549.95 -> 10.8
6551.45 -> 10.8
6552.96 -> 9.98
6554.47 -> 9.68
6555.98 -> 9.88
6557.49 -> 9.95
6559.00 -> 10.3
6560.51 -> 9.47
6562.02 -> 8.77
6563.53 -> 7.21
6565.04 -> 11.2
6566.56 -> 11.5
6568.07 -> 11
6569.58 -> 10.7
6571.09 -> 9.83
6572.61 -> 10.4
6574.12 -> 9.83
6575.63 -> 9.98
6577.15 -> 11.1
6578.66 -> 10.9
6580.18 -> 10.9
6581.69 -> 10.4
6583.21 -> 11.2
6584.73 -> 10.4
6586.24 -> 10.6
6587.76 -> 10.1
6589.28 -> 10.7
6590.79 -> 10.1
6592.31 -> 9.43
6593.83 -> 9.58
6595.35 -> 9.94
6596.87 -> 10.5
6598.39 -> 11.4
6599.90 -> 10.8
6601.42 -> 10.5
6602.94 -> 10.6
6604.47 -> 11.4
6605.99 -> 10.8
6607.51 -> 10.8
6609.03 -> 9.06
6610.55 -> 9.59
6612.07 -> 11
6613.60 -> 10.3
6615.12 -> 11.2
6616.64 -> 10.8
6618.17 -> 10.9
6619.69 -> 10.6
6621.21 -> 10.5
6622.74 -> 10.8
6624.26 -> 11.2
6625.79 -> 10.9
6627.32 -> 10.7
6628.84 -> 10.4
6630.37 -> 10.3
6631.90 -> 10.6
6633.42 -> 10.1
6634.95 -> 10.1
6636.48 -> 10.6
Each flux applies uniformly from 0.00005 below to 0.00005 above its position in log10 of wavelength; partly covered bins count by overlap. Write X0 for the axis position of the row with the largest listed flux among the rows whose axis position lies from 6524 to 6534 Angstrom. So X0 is 6525.86 Angstrom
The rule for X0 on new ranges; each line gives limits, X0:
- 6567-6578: 6577.15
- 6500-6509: 6503.36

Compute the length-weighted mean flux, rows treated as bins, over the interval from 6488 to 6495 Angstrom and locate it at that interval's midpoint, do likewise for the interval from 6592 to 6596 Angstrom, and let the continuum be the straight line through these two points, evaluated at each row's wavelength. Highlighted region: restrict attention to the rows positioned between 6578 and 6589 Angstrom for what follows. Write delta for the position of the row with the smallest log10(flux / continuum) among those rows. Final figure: 6587.76 Angstrom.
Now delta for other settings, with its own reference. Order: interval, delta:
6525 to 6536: 6533.38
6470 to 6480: 6474.97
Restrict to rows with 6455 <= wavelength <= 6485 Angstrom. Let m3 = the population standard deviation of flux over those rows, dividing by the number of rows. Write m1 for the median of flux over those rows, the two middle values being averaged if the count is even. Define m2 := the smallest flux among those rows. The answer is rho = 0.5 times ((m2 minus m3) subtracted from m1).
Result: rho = 1.58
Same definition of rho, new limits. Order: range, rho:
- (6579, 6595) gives 0.75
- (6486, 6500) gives 0.79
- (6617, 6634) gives 0.40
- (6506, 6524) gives 0.54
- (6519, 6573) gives 2.06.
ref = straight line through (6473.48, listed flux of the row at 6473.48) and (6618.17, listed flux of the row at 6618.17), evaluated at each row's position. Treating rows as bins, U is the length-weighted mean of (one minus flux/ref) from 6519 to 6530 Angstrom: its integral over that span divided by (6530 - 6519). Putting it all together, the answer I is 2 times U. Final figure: -0.019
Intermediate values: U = -0.010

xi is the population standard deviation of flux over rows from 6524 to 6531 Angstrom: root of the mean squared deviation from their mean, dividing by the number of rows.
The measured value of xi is 0.3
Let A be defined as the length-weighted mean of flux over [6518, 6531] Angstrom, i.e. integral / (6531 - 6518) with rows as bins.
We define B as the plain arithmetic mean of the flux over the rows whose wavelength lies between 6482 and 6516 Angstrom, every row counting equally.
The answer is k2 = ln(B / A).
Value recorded -0.04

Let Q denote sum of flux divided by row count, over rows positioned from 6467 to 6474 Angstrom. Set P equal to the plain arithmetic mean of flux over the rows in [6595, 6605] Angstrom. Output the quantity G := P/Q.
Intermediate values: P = 10.7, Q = 10.3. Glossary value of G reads 1.04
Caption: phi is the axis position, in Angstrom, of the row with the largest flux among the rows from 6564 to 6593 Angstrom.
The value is 6566.56 Angstrom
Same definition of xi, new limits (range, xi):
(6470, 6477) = 0.2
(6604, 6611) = 0.9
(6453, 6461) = 0.4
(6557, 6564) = 1.1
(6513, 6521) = 0.5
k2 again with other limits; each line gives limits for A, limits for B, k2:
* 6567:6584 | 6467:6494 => -0.02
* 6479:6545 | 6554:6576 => -0.05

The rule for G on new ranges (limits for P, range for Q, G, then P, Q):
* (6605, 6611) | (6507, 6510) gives 0.94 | 10.1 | 10.7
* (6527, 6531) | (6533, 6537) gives 1.00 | 10.6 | 10.5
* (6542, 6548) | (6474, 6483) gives 1.00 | 10.5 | 10.5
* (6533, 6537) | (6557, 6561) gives 1.06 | 10.5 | 9.9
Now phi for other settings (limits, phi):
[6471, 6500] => 6479.44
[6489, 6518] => 6515.35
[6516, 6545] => 6542.41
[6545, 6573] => 6566.56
